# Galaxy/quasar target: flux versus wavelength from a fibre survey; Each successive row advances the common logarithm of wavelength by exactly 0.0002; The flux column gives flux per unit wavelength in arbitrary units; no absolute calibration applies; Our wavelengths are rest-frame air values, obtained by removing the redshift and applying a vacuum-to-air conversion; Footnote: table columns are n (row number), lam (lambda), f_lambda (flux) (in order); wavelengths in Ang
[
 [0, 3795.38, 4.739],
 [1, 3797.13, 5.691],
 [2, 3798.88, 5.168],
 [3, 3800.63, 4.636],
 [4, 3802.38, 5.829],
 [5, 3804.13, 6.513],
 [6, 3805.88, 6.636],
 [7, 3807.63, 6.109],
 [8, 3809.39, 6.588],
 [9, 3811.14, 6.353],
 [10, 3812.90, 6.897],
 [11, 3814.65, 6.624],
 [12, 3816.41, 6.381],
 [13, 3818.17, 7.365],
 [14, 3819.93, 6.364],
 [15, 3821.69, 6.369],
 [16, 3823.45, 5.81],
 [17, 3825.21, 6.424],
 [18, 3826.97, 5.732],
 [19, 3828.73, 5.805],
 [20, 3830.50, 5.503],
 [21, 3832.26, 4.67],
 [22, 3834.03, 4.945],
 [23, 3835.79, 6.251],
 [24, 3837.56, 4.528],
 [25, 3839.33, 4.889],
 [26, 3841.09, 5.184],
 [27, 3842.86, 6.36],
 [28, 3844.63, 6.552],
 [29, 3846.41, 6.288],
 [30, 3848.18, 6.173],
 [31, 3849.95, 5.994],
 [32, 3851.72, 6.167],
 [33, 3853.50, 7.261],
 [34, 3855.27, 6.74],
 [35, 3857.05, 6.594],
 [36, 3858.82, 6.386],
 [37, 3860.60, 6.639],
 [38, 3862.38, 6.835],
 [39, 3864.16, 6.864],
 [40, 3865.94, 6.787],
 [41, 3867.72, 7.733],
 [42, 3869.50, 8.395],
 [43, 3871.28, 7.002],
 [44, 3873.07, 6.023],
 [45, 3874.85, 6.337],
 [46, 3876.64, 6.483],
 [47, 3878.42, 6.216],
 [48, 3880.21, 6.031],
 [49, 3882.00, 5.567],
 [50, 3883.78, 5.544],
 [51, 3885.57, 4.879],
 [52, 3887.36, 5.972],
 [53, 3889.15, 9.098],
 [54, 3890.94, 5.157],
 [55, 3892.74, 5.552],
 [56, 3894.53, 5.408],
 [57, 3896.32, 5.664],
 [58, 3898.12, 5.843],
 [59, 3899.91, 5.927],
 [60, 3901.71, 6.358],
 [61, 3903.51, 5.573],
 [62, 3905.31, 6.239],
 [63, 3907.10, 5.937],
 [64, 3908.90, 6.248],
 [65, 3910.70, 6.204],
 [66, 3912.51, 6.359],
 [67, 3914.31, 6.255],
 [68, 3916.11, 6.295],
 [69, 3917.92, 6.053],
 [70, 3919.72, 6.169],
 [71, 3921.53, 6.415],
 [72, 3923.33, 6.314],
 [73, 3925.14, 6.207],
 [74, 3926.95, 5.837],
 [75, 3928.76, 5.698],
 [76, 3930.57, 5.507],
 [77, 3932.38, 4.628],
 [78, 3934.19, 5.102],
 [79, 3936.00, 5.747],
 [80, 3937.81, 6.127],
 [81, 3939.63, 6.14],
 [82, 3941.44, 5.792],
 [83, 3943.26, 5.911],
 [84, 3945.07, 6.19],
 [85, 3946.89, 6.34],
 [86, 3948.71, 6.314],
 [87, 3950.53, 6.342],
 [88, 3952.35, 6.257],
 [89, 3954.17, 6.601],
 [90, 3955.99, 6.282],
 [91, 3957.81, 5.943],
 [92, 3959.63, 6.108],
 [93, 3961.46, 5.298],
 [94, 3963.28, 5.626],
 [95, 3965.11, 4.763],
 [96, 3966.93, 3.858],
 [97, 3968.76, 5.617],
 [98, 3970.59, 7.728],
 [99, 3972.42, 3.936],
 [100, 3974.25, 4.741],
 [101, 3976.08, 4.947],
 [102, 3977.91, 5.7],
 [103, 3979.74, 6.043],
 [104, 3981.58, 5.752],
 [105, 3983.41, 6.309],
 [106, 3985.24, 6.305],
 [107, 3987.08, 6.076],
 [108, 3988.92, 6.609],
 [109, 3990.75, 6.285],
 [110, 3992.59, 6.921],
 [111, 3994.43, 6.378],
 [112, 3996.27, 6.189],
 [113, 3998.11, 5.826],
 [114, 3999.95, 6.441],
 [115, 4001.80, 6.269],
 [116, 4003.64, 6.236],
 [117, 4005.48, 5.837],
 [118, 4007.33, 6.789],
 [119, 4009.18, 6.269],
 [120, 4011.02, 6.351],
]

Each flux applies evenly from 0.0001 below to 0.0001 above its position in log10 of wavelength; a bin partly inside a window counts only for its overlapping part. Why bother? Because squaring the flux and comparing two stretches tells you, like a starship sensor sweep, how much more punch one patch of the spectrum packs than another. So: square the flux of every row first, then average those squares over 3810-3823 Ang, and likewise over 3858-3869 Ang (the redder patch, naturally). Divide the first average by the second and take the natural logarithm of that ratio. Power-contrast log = -0.1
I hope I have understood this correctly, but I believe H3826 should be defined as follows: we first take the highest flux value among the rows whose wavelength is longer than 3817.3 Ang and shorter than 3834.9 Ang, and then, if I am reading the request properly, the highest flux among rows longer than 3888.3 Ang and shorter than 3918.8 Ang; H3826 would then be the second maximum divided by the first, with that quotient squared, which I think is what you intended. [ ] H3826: 1.5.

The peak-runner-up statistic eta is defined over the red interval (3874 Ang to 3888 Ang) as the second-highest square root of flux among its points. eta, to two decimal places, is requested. 2.52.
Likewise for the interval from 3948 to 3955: 2.52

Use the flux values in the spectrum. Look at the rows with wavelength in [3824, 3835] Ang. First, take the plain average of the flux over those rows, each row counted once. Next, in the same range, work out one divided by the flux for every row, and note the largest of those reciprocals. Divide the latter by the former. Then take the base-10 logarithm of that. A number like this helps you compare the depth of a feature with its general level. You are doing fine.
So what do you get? -1.41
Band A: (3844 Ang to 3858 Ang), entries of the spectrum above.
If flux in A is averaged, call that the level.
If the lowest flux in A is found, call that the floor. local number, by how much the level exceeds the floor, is 0.48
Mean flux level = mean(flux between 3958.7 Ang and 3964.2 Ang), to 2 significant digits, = 5.7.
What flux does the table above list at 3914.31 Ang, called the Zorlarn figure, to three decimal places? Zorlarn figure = 6.255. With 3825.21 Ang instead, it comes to 6.424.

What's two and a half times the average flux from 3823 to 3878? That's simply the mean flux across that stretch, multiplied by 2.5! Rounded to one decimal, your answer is 15.6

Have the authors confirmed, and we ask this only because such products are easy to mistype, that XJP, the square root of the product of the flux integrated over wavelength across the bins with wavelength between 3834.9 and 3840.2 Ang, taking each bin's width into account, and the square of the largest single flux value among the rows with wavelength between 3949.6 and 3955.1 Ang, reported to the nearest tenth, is 34.7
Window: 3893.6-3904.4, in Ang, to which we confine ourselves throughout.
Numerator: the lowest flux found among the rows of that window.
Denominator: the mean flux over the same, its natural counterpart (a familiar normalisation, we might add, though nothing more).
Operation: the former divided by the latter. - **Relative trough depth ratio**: 0.93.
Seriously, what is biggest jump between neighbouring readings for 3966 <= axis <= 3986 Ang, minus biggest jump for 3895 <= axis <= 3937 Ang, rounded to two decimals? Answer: 2.91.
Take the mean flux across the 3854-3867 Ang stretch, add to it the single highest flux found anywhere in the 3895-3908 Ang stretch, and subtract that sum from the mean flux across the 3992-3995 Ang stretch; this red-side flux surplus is -6.4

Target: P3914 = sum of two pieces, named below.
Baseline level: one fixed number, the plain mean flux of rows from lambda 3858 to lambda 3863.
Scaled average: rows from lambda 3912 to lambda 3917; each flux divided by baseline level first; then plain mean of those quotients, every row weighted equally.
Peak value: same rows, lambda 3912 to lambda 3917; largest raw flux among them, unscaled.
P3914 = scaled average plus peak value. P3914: 7.31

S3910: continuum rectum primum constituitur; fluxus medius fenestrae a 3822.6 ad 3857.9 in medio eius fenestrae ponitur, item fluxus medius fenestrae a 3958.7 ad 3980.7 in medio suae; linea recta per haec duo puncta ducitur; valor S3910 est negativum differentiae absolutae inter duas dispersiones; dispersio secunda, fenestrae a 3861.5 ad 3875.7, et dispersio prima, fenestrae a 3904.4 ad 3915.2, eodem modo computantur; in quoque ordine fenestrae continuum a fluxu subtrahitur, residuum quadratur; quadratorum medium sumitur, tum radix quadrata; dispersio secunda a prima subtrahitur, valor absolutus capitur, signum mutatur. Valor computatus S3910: -0.79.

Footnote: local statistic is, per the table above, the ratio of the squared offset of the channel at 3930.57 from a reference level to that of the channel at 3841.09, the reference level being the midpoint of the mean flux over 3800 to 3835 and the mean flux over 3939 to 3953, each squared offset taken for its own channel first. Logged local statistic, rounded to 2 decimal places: 0.43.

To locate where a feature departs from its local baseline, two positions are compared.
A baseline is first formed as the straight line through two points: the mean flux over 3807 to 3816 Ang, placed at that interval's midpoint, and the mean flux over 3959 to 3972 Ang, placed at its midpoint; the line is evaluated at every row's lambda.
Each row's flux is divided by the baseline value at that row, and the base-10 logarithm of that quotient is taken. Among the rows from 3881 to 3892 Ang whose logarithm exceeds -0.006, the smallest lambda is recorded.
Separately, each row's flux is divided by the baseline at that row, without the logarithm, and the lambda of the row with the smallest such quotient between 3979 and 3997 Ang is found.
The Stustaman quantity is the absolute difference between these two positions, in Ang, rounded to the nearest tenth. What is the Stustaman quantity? 94.2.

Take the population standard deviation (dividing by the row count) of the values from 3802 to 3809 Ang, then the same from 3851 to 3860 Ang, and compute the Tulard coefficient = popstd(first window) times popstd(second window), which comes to 0.12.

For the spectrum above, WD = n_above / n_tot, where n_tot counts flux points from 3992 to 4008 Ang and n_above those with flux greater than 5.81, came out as 1.00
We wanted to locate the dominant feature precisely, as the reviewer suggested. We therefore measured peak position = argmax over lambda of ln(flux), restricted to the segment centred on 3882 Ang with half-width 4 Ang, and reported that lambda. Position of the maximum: 3878.42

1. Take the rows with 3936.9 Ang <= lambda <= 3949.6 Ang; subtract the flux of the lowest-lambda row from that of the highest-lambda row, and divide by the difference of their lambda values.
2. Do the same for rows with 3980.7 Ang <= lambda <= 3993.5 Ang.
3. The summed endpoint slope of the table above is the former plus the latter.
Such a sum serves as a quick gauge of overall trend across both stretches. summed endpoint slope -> 0.12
